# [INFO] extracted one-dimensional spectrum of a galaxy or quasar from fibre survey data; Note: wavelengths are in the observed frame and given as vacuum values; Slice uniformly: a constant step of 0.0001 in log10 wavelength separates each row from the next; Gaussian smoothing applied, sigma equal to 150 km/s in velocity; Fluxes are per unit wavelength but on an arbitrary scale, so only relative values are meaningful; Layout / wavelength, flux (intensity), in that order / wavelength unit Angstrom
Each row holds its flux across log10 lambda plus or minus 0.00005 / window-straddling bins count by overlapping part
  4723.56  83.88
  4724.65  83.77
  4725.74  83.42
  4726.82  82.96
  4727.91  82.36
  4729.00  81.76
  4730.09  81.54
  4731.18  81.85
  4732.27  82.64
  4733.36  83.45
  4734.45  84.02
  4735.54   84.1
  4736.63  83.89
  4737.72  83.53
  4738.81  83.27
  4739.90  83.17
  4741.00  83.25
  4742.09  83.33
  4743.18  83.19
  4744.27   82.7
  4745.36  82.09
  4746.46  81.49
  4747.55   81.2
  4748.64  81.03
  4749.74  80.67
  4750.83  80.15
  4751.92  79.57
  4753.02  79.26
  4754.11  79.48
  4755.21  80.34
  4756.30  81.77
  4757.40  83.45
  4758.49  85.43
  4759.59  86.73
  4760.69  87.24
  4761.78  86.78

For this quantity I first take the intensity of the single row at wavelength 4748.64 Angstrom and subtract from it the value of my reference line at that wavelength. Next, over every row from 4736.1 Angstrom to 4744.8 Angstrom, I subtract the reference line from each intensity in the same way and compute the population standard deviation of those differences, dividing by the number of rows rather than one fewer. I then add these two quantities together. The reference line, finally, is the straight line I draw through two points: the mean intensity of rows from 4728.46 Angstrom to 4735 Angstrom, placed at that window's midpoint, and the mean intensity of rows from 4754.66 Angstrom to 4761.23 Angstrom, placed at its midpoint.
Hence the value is -2.1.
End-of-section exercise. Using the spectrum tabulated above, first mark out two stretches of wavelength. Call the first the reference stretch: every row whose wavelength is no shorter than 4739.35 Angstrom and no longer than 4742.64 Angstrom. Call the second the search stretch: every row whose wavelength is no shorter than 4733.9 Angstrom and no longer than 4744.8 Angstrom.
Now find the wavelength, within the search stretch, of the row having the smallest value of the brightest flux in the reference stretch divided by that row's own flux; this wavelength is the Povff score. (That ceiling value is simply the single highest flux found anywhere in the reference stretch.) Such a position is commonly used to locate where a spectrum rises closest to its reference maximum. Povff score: 4735.54 Angstrom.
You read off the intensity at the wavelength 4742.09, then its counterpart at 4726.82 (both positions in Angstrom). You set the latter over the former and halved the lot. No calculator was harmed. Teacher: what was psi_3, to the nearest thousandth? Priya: 0.498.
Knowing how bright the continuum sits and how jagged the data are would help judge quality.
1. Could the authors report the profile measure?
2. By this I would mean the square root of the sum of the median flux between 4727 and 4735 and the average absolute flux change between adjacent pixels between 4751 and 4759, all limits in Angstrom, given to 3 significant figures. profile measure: 9.13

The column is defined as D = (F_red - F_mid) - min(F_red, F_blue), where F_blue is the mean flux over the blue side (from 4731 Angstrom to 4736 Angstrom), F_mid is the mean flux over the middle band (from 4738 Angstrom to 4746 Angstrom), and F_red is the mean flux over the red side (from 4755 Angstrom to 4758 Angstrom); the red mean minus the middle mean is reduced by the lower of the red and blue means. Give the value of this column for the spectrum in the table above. -83.0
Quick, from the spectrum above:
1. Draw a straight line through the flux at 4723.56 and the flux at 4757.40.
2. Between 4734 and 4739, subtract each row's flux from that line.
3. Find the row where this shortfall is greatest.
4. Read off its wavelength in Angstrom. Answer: 4738.81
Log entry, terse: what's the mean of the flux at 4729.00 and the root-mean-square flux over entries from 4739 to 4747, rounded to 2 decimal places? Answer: 82.25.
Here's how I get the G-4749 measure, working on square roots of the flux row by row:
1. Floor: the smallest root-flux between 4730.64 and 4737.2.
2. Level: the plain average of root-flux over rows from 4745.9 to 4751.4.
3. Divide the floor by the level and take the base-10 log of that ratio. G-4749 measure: 0.0025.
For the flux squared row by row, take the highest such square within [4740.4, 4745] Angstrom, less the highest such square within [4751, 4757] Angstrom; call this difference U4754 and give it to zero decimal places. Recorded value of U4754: 258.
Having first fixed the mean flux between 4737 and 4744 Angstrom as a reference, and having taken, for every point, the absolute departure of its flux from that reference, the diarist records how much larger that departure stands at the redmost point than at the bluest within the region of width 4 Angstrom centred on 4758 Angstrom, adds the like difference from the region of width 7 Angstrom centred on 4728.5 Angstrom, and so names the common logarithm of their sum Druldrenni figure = 0.51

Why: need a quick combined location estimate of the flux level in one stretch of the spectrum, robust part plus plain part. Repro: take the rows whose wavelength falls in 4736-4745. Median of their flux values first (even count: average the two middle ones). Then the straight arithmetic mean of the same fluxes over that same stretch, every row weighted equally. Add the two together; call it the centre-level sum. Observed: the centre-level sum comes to 167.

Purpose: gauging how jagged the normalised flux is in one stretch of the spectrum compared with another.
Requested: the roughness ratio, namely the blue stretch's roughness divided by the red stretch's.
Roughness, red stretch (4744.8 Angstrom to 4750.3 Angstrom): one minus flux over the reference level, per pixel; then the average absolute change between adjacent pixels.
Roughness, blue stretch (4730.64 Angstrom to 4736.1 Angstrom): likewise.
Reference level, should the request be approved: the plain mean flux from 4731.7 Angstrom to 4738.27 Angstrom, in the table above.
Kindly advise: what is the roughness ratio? 1.6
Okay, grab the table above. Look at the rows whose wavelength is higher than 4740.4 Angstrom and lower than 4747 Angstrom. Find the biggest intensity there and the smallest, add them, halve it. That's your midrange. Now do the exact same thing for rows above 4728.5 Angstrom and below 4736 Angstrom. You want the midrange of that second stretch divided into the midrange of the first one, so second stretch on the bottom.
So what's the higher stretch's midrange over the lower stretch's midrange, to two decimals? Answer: 1.00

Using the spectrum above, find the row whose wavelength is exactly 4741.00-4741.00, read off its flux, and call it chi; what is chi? 83.25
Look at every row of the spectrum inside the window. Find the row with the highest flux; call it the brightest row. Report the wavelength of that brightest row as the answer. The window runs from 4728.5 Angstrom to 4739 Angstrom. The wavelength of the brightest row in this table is 4735.54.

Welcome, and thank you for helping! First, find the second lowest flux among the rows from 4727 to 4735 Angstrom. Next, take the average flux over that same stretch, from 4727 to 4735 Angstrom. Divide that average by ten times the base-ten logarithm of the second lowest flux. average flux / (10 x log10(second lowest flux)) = 4.31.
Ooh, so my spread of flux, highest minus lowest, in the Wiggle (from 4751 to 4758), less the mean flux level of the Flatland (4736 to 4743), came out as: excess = -79.2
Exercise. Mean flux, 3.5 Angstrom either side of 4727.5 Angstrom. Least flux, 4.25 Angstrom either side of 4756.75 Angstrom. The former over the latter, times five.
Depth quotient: 5.21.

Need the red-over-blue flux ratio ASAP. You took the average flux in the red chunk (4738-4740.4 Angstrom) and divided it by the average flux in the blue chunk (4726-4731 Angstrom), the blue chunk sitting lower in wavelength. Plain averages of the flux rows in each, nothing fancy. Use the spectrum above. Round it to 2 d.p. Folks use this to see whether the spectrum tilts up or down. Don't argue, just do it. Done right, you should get 1.01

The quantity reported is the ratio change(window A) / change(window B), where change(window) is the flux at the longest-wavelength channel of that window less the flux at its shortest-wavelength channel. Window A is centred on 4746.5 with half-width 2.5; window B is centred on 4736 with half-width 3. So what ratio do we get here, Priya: 9.3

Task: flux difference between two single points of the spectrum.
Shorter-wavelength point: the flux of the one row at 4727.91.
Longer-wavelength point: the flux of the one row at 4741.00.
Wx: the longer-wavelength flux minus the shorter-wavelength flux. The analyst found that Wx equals 1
